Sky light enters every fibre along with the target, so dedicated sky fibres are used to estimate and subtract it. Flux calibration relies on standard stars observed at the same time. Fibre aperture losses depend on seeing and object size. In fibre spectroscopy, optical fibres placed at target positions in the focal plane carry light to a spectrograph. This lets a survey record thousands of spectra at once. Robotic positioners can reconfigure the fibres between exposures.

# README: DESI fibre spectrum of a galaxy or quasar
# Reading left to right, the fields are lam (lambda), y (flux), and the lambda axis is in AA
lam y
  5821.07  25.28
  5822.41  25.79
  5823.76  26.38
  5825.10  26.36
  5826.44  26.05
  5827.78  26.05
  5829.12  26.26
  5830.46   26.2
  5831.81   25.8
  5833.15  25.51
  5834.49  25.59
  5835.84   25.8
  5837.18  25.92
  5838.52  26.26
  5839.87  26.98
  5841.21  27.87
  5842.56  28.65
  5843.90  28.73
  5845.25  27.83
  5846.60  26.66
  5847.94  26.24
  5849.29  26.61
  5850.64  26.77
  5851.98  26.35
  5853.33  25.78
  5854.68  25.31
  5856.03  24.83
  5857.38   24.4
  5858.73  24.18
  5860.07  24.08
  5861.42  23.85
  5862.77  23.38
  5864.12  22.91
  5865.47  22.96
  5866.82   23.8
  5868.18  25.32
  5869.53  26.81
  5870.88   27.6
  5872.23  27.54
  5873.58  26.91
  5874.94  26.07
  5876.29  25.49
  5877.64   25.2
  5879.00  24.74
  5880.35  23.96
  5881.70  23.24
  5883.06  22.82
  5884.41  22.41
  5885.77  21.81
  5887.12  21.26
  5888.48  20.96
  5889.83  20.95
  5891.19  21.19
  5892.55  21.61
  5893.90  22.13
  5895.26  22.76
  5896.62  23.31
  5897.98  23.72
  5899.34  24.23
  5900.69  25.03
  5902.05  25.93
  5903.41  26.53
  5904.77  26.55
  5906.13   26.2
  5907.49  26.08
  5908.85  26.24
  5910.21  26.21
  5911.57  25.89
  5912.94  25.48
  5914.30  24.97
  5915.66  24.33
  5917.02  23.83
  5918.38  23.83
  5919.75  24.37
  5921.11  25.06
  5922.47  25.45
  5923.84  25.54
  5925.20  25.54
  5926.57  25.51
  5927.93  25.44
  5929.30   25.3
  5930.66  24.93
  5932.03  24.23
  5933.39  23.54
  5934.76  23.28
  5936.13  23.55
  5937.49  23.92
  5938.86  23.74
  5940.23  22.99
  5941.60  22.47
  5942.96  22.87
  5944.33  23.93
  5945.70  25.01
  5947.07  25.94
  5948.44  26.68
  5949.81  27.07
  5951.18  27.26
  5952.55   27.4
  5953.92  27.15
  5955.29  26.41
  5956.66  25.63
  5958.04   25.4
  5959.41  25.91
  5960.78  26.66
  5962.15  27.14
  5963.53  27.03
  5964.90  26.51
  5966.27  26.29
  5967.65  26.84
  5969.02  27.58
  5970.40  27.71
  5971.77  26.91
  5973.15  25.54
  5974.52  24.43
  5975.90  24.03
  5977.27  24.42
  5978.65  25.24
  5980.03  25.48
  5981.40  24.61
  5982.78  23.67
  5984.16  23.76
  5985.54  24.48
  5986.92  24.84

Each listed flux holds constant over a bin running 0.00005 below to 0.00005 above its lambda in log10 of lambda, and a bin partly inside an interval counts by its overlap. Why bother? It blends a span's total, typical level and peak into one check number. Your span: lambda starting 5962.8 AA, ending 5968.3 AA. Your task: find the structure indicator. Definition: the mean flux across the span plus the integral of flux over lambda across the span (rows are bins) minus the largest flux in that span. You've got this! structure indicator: 146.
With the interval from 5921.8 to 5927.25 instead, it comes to 139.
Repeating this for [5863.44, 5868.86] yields 127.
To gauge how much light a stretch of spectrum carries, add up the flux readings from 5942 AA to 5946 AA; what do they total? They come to 72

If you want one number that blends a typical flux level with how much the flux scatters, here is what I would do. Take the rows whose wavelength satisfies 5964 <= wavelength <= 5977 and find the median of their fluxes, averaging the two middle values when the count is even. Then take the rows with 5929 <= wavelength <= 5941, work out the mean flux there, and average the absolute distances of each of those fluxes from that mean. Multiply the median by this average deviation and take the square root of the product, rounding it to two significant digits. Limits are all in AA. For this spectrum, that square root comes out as 3.9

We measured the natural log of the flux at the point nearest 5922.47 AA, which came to 3.24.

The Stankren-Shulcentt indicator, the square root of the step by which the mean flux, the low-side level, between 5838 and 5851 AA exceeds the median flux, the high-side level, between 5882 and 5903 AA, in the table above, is 2.20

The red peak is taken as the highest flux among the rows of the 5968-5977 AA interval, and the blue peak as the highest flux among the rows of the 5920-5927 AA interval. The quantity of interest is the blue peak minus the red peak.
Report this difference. -2.2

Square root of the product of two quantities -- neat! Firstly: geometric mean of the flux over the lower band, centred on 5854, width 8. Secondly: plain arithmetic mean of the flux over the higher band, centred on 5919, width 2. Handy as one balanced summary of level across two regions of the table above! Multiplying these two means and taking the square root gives 24.8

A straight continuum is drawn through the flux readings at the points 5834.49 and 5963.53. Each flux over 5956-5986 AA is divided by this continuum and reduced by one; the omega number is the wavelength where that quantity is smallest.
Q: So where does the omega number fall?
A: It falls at 5982.78 AA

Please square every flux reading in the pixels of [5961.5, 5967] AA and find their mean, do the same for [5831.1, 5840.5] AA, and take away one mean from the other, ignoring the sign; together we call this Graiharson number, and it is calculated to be 40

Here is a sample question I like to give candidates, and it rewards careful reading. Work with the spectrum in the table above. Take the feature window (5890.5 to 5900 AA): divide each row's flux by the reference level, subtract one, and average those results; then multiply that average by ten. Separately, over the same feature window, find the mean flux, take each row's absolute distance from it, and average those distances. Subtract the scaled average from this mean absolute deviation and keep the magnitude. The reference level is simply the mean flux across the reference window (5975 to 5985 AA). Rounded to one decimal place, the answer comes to 1.6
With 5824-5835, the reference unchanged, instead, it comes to 0.4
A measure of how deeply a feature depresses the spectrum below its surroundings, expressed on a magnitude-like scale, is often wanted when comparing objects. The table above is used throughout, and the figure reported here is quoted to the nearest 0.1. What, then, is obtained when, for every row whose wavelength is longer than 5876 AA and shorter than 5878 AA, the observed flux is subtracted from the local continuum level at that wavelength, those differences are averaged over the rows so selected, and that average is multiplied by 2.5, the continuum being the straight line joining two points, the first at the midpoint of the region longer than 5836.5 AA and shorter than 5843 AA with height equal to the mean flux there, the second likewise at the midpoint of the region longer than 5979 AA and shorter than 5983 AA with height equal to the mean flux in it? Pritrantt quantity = 2.8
